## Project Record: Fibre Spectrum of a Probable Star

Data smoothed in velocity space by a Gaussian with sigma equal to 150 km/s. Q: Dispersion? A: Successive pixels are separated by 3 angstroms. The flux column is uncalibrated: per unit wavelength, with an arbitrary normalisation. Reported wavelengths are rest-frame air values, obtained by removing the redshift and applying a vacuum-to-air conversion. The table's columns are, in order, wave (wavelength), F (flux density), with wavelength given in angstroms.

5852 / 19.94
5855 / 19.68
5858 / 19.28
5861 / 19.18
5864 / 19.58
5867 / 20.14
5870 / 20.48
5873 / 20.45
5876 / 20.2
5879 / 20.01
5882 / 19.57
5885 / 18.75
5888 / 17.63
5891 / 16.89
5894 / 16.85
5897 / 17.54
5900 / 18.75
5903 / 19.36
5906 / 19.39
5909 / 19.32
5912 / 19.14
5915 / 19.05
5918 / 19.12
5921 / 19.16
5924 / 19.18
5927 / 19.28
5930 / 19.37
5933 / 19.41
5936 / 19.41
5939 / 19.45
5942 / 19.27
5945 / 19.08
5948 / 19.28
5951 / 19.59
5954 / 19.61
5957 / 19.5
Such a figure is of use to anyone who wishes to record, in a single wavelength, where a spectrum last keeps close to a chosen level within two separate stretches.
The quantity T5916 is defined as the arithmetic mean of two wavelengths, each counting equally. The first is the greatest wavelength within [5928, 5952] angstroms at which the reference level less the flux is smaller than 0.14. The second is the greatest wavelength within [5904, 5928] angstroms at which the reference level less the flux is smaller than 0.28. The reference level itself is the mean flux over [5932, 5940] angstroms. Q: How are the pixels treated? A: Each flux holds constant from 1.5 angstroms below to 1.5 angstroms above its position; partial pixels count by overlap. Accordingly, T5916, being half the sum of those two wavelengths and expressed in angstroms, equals 5939.0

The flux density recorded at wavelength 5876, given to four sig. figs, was 20.20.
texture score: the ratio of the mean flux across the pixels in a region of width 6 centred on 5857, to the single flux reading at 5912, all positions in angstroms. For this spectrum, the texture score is 1.02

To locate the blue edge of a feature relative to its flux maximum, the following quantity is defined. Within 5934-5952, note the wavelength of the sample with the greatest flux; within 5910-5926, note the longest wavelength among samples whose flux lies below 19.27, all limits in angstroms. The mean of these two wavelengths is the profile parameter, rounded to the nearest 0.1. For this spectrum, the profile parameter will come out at 5937.5 angstroms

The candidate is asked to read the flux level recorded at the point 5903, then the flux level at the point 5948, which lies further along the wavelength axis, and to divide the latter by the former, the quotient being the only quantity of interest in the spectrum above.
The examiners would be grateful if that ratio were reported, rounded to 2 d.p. 1.00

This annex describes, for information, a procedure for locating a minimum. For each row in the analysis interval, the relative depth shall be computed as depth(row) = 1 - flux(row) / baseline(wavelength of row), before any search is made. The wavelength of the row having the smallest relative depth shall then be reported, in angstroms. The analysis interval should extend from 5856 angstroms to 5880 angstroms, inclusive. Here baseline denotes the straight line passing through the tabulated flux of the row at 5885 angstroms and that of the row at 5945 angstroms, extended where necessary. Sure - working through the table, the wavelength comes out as 5870 angstroms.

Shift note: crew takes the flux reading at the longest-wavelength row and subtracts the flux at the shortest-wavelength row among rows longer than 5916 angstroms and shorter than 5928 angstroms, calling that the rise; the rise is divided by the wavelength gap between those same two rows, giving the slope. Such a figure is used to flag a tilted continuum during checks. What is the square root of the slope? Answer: 0.13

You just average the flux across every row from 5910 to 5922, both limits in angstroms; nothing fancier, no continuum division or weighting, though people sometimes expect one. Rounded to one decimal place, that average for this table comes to 19.1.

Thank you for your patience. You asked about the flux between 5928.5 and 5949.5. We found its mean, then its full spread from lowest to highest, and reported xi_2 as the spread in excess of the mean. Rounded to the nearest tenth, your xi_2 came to -19.0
